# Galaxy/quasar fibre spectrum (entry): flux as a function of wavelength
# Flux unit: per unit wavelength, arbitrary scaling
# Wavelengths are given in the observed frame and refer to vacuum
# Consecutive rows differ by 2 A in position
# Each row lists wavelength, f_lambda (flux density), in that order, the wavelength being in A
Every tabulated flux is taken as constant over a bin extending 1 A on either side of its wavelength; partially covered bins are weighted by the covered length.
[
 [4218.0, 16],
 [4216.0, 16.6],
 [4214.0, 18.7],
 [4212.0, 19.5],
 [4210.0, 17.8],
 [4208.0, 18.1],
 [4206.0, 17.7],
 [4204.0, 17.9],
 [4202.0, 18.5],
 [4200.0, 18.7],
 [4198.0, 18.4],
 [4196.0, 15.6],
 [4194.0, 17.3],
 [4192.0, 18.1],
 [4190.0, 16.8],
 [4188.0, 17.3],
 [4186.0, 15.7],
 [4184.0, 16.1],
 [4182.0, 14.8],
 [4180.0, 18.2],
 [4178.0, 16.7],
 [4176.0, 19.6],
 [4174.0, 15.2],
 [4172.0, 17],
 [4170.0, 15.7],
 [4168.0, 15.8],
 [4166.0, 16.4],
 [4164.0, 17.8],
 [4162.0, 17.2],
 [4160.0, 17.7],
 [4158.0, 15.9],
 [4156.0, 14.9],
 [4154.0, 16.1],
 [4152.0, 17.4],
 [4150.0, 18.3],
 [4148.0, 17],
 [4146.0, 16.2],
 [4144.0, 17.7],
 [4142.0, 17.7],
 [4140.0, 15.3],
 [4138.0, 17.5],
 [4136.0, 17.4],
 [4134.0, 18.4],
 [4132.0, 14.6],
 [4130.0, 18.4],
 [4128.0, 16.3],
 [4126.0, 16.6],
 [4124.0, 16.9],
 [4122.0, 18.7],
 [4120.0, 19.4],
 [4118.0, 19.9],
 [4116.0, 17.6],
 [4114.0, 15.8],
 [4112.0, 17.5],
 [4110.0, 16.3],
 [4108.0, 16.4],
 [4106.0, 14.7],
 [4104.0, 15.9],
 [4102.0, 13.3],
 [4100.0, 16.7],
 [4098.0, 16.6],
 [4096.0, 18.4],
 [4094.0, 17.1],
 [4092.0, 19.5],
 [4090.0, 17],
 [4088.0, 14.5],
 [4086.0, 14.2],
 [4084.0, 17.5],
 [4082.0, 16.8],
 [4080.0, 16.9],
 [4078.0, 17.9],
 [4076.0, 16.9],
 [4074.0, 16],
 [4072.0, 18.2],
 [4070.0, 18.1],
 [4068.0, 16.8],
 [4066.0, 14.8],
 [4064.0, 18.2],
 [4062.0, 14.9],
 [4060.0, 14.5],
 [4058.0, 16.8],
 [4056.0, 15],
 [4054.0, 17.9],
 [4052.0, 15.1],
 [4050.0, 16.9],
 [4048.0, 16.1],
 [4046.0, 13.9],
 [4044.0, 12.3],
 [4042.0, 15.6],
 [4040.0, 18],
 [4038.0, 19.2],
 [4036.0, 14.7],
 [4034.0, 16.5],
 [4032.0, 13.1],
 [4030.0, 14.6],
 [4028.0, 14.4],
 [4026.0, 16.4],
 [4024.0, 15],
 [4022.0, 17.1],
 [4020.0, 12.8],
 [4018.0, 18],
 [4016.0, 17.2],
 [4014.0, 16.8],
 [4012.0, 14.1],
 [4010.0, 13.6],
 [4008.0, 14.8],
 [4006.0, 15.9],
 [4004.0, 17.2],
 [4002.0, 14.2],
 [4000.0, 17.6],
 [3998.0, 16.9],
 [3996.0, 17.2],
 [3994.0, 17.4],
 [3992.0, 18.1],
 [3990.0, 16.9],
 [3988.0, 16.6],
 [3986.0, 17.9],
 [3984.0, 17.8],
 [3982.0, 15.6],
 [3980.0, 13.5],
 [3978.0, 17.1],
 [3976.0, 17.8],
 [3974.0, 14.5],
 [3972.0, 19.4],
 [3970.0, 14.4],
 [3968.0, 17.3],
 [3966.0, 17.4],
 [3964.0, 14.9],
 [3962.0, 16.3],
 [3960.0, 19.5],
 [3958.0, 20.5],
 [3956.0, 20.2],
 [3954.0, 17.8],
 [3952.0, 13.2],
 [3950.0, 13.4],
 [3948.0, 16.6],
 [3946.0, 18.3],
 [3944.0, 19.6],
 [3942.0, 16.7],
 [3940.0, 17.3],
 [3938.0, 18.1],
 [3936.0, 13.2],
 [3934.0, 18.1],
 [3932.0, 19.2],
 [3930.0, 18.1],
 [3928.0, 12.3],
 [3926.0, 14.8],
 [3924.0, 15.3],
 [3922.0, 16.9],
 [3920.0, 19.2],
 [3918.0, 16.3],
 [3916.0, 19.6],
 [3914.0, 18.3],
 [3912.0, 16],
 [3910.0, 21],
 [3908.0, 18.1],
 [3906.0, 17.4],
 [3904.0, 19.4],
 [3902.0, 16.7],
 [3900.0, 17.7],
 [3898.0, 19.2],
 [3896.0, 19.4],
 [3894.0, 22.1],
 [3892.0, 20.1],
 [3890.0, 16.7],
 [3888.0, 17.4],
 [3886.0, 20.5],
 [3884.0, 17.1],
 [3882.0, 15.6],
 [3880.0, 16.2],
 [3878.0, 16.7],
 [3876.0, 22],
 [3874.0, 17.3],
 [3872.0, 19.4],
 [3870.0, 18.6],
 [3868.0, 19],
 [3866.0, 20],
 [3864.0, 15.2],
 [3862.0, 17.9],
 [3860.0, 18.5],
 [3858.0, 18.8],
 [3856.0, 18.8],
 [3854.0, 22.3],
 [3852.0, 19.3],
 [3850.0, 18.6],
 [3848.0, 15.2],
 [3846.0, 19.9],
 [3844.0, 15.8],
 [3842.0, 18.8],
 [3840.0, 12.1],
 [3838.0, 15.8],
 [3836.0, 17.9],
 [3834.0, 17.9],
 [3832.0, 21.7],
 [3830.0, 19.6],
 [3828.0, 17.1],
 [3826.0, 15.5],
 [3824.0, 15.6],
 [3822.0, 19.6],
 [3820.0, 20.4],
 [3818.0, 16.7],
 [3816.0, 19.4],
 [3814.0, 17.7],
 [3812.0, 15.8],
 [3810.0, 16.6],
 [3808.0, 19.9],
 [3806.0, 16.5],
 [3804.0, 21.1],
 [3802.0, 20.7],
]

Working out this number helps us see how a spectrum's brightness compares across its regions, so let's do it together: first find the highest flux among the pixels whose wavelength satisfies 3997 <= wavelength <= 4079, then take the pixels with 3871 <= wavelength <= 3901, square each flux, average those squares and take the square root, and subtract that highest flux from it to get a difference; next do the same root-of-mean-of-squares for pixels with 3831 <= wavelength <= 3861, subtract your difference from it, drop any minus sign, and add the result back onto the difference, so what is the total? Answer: 18.3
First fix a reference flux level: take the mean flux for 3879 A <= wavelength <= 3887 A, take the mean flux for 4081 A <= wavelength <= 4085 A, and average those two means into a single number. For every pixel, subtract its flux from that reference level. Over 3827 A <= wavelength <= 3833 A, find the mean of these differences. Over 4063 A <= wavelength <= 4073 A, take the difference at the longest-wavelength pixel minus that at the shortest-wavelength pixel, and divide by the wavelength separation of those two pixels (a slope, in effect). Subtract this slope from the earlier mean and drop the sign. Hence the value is 2.2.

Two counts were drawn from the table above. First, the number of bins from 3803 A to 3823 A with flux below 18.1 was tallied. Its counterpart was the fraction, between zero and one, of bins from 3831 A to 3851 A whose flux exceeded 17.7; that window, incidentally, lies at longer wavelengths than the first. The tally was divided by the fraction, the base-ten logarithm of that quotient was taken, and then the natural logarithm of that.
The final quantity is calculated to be -0.1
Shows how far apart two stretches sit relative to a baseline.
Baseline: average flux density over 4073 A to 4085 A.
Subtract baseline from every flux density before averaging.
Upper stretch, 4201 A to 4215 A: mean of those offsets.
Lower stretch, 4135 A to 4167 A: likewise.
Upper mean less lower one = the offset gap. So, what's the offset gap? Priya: 1.4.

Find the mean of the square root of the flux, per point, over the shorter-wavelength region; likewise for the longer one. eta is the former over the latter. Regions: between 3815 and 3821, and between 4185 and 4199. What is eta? 1.05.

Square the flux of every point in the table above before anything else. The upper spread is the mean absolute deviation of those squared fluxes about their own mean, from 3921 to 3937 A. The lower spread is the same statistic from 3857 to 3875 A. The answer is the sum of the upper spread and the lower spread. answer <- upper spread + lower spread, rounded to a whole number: 102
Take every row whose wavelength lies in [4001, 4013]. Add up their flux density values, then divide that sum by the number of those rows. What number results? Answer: 15.0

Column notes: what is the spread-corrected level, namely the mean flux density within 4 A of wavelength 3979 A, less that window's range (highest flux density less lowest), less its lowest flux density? -1.8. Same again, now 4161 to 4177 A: -2.8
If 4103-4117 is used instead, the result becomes -1.3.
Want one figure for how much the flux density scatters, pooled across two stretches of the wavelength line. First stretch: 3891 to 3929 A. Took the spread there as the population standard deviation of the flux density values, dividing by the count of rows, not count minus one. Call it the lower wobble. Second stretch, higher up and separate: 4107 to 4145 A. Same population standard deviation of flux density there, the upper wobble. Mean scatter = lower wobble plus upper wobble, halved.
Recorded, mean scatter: 1.80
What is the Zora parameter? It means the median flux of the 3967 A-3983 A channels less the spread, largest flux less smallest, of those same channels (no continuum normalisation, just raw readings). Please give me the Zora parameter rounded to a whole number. 10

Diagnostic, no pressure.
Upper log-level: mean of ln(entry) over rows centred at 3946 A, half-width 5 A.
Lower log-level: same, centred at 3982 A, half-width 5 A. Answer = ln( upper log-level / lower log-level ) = 0.011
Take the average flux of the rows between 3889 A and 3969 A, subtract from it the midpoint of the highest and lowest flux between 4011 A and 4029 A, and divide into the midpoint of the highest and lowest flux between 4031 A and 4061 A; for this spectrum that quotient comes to 7.3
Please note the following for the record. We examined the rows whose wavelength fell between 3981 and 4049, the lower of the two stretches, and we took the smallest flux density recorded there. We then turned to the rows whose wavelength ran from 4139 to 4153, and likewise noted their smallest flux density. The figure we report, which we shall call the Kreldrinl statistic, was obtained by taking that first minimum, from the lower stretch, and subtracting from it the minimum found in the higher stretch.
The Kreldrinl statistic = -3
